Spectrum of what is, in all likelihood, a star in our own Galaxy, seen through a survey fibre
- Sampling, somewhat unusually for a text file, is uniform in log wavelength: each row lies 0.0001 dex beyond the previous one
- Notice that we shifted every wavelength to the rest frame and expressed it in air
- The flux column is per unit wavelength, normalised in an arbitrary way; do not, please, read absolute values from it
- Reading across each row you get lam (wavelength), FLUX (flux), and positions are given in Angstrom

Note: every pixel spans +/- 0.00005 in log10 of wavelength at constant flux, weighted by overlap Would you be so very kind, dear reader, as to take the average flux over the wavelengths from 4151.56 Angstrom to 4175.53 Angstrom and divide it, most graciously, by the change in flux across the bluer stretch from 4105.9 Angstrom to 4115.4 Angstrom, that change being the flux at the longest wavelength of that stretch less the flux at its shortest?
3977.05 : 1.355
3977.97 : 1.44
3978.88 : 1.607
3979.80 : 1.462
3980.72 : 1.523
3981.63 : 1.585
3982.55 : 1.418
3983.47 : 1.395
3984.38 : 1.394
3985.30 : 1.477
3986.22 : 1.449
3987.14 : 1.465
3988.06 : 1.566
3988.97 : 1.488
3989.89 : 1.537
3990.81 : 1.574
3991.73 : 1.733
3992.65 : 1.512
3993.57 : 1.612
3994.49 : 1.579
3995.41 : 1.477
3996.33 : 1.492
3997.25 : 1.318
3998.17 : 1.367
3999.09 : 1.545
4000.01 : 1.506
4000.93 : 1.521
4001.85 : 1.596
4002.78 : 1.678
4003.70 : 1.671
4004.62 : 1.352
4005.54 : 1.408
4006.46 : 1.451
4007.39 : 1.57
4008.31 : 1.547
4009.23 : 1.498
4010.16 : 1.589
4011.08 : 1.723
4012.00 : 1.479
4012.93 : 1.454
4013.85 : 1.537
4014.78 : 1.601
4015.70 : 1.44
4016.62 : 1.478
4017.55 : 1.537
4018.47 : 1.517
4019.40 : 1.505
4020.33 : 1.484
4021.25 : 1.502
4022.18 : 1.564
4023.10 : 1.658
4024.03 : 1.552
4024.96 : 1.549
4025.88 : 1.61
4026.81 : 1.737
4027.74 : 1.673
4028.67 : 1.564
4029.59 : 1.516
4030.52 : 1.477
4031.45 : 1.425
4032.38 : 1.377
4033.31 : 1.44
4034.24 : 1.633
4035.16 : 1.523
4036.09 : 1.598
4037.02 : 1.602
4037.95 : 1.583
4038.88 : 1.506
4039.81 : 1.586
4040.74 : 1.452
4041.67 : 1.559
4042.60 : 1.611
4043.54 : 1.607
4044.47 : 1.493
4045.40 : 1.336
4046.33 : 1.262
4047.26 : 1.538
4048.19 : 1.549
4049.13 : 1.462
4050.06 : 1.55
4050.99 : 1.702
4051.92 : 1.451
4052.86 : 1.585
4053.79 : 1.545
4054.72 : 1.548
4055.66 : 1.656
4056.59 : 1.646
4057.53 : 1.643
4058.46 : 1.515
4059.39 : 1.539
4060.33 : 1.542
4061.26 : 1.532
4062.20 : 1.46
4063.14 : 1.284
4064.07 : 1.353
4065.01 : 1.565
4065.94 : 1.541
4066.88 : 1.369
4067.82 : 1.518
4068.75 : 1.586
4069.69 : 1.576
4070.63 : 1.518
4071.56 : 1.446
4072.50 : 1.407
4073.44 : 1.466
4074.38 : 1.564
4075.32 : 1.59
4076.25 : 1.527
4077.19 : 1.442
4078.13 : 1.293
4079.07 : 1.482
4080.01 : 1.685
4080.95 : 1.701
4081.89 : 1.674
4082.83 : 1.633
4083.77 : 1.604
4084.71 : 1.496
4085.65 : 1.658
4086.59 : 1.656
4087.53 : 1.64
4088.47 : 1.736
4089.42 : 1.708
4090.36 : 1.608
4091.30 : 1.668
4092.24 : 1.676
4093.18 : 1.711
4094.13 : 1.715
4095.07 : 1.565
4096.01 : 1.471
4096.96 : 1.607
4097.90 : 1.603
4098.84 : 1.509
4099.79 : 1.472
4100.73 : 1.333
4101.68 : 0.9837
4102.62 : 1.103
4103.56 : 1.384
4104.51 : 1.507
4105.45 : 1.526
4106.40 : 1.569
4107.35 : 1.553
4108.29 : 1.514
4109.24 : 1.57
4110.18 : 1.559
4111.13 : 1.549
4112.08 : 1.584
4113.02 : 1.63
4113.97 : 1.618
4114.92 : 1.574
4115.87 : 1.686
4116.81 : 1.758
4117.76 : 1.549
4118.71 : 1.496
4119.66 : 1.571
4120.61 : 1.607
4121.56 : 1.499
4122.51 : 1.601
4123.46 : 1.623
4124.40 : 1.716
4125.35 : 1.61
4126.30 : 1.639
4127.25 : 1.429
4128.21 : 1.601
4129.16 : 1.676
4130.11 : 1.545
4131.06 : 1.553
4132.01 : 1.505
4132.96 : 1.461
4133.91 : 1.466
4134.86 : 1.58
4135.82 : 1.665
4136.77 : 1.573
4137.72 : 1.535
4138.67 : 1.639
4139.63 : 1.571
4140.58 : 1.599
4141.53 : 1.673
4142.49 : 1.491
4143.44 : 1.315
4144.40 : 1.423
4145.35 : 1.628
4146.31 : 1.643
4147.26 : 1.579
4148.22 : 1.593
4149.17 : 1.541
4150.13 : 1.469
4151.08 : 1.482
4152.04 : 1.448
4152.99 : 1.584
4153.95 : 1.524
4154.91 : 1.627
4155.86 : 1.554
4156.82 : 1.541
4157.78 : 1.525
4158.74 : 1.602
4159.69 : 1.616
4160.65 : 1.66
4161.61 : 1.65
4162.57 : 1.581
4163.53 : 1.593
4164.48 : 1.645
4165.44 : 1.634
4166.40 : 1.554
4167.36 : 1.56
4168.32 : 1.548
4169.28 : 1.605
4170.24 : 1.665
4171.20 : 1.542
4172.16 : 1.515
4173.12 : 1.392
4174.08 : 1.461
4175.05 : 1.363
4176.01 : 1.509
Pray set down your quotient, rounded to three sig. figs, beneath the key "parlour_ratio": 312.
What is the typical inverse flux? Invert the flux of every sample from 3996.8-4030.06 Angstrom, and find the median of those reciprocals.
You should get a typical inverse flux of 0.651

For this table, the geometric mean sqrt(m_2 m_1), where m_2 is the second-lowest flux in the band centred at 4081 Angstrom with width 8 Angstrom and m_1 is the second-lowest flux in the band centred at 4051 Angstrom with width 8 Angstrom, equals 1.45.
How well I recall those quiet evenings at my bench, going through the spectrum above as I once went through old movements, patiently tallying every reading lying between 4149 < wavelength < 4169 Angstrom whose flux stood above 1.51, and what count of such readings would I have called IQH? 18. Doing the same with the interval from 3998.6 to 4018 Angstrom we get 12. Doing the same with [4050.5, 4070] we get 16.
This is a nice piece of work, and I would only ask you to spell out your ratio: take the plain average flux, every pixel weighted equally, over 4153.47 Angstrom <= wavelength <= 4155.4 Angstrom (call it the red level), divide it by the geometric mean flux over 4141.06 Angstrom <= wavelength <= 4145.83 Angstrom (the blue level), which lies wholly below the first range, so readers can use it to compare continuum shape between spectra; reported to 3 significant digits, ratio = 1.05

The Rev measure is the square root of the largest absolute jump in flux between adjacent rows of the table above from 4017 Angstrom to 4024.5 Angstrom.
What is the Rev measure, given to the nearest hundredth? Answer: 0.33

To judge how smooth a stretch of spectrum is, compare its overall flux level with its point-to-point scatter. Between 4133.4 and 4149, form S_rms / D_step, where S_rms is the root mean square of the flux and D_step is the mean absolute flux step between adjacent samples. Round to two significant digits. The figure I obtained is 17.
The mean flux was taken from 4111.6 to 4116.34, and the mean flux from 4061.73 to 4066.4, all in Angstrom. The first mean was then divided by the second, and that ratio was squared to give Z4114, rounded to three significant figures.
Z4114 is 1.26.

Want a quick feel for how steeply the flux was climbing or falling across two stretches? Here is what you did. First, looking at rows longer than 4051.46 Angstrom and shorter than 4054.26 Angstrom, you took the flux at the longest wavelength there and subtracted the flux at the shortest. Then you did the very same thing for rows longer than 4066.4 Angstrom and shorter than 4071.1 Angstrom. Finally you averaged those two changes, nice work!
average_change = 0.12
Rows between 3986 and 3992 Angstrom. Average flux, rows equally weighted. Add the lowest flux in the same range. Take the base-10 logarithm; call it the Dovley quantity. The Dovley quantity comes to 0.476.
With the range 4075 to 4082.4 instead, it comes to 0.454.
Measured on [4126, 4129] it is 0.475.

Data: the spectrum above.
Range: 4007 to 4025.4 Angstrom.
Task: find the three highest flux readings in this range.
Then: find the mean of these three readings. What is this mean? 1.66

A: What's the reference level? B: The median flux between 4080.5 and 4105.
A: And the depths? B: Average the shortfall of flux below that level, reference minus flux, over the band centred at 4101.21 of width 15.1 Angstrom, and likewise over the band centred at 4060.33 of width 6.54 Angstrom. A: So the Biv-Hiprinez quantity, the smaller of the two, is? 0.11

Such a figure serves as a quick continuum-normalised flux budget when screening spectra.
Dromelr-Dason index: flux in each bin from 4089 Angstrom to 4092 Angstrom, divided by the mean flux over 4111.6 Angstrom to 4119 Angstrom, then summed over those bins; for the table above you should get 3.09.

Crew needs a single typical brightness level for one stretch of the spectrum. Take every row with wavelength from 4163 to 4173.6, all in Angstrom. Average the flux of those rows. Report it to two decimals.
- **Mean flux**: 1.57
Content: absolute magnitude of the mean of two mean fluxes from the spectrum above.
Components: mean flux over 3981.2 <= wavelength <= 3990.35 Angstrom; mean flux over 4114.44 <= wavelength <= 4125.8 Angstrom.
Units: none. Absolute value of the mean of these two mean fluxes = 1.542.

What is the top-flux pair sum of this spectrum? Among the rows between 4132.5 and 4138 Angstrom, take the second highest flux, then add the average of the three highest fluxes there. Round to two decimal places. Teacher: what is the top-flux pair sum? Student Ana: 3.19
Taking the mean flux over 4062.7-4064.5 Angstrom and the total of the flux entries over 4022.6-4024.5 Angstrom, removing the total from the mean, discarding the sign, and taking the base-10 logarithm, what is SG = 0.28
